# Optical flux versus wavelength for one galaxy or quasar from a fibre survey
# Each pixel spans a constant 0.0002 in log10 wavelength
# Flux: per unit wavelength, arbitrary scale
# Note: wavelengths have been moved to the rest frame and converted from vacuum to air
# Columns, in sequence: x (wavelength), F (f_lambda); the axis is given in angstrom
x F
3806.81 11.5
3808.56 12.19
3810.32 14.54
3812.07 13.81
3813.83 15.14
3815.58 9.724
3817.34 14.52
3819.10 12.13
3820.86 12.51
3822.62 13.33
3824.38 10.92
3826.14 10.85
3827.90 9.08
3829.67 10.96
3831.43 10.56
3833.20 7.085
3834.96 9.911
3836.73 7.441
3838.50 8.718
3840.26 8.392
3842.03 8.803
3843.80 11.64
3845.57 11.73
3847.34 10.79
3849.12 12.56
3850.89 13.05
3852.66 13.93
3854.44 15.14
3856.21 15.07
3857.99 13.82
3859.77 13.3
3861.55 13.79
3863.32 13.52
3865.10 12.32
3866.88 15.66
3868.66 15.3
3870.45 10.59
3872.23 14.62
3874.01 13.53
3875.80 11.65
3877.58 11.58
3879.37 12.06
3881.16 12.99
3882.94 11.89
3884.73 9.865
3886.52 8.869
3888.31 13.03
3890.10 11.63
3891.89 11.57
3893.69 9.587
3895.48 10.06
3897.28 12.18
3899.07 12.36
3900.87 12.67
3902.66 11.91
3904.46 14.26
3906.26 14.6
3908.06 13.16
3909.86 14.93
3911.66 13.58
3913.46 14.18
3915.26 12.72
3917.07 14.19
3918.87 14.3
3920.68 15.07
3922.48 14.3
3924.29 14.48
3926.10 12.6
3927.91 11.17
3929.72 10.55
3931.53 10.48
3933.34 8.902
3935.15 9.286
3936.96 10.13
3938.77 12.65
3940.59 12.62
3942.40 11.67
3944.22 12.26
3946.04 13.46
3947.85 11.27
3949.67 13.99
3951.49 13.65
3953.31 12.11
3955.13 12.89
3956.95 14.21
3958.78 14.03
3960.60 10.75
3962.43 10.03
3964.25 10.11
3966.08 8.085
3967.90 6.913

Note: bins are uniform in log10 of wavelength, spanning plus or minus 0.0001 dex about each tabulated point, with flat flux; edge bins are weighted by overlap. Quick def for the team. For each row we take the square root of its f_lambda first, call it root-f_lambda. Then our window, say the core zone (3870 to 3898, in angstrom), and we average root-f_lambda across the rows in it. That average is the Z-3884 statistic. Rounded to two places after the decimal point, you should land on 3.40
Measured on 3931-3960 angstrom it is 3.47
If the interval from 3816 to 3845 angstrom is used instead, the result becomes 3.21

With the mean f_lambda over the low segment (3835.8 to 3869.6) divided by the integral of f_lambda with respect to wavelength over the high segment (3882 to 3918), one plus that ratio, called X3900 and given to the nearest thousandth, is 1.028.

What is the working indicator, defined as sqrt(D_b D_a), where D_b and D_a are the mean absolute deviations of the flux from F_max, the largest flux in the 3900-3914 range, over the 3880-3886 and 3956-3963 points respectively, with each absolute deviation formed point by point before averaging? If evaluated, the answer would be 3.0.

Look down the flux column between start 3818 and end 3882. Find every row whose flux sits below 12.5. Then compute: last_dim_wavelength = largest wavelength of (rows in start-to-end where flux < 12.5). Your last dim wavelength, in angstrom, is 3879.37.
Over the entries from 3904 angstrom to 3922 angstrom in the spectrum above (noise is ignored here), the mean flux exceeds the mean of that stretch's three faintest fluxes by 0.95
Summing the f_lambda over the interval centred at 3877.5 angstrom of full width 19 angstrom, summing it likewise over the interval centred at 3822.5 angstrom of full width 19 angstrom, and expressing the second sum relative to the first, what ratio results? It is 0.976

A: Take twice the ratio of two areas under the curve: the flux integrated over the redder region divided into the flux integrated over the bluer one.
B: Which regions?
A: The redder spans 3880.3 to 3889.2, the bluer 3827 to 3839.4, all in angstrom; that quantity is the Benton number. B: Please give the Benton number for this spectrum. 2.2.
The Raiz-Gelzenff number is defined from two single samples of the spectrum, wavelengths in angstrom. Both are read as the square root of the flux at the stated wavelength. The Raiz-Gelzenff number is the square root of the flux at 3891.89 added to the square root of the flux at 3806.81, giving 6.79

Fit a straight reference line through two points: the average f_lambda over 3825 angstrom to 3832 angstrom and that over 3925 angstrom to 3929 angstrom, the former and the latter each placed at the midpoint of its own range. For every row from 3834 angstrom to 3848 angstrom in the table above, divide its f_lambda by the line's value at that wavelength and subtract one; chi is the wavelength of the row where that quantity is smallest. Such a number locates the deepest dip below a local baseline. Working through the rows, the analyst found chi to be 3836.73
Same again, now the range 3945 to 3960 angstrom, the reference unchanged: 3947.85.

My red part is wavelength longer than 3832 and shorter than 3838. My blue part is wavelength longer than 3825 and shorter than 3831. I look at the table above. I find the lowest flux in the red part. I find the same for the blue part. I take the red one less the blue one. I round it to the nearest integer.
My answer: -2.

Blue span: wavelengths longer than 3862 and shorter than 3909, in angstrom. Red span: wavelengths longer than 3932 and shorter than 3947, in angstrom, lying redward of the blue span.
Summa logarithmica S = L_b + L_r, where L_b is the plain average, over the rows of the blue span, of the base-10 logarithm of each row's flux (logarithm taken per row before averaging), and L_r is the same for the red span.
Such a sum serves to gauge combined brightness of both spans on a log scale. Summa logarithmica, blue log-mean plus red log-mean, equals 2.14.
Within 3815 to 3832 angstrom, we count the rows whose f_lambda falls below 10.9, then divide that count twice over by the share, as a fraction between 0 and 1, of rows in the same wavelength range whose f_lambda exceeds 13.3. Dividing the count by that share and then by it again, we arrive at 100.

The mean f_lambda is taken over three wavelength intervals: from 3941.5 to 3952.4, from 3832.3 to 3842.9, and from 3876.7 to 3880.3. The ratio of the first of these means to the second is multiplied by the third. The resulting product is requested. 18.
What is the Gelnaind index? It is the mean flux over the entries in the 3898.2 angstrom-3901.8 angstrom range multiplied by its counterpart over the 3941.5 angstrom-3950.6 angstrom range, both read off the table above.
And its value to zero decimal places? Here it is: 157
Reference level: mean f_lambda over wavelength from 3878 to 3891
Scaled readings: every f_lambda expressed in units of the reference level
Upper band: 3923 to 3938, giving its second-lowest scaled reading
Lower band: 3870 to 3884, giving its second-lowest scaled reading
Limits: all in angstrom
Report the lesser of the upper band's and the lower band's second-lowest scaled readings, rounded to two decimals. 0.81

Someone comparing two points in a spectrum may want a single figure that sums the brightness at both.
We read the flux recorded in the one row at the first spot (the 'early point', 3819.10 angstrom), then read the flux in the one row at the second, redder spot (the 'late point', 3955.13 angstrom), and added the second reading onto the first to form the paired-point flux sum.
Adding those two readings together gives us 25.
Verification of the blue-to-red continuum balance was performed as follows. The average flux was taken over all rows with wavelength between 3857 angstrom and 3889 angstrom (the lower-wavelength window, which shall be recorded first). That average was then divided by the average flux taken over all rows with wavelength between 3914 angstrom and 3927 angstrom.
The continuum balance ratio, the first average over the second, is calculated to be 0.91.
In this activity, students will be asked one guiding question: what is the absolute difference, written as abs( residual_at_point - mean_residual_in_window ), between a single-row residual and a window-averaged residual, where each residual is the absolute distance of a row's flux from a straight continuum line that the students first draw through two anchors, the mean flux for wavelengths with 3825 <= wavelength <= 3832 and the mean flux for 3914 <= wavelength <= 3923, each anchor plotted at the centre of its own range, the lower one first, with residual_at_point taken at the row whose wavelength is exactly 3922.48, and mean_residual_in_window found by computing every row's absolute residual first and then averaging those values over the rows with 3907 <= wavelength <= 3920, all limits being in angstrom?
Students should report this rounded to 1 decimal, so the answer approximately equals 0.5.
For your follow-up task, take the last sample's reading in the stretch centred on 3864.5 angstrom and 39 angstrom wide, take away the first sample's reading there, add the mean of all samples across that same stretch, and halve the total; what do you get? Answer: 6.6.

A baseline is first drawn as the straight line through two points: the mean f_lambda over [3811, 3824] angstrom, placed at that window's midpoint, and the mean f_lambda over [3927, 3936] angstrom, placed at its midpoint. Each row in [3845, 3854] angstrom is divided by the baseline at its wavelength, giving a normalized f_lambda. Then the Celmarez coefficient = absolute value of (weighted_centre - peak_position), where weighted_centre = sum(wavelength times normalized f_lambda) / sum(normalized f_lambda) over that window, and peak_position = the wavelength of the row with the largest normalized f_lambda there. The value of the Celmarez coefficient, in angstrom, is 3.3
